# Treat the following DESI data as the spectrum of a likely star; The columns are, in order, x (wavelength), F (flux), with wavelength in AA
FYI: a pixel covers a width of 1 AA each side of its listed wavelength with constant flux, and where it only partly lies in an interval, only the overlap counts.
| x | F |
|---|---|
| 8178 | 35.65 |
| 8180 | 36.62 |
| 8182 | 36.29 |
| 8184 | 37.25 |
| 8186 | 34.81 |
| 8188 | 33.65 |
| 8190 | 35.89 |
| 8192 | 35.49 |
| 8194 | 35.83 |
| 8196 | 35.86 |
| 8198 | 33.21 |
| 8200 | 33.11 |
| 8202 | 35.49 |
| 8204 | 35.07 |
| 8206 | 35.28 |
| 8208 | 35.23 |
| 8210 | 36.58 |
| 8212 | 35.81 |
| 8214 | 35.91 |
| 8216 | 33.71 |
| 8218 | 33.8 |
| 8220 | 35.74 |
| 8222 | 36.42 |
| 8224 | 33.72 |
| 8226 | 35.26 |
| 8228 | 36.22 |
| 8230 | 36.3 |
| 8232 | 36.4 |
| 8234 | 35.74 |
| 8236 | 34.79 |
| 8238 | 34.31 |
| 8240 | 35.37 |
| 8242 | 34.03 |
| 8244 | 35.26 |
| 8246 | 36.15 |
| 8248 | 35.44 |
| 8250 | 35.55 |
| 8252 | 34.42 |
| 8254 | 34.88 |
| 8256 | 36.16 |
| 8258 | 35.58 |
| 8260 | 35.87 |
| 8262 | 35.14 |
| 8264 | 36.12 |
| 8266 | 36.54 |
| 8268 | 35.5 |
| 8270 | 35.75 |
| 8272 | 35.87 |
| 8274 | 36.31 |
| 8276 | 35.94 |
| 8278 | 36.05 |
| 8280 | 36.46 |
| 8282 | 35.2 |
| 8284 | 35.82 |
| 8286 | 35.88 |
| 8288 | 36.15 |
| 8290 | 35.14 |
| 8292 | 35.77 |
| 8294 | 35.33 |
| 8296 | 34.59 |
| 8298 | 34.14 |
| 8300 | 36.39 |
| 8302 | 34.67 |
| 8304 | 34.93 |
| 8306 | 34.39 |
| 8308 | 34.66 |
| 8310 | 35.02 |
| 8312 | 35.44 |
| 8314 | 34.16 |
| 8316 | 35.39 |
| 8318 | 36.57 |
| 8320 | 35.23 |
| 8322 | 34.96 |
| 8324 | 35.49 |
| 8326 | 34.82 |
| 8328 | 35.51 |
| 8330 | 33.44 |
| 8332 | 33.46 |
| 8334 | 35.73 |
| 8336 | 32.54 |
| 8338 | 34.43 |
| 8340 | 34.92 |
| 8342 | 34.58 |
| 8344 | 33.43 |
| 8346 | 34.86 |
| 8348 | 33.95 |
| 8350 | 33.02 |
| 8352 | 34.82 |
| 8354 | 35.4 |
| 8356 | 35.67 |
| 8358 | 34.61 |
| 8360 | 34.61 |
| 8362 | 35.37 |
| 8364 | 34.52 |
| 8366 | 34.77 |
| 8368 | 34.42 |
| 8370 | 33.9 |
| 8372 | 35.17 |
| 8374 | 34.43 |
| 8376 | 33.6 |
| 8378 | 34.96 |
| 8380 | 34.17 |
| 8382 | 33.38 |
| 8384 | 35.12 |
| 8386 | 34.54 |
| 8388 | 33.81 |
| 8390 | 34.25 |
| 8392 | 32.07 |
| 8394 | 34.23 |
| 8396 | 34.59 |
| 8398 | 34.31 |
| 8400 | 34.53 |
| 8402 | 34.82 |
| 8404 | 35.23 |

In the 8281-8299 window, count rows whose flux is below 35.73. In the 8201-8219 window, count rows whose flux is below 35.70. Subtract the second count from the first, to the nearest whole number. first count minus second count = -1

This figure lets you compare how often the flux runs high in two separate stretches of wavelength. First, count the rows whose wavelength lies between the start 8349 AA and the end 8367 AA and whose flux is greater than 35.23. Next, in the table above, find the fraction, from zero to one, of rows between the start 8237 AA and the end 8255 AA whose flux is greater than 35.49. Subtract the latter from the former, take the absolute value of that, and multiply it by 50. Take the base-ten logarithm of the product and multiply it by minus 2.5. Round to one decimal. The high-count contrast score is -5.4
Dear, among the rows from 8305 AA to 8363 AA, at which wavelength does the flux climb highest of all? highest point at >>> 8318 AA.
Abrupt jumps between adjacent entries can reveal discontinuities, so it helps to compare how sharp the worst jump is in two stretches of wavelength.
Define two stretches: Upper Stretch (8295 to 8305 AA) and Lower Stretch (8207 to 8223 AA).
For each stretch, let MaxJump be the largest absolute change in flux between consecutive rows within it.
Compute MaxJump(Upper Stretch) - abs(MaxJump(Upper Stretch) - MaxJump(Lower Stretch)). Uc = 2.2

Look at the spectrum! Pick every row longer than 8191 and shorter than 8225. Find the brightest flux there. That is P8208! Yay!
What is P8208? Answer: 36.58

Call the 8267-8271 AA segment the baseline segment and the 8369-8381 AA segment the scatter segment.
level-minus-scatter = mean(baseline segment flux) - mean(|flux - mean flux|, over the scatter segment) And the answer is 35.1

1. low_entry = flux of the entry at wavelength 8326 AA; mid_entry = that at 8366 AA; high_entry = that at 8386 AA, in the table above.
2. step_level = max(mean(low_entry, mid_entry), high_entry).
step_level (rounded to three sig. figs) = 34.8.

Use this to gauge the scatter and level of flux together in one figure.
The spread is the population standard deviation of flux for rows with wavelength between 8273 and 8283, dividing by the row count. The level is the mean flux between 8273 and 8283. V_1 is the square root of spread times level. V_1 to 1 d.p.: 4.0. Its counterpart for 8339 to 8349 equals 4.4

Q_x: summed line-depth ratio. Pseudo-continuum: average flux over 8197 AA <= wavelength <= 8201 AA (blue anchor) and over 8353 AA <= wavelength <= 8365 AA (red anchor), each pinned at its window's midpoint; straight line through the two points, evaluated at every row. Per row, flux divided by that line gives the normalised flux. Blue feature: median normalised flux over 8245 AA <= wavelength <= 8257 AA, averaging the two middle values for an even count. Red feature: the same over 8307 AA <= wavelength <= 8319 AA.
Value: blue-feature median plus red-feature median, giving 2.07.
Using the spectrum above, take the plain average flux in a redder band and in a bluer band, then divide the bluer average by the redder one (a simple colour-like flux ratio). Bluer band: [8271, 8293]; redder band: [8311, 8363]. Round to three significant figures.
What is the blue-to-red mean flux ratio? 1.03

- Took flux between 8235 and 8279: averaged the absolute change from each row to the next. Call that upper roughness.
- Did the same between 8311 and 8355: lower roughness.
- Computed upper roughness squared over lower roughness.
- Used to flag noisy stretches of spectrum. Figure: 0.4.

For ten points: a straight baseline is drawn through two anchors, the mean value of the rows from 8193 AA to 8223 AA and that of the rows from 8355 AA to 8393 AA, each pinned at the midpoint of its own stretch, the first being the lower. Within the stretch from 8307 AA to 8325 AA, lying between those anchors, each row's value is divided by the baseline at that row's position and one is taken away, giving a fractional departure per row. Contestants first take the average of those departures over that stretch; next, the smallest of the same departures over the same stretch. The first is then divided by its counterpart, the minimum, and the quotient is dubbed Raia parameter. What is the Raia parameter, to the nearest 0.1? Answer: -1.1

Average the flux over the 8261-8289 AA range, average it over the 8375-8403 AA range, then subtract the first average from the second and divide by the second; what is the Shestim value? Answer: -0.051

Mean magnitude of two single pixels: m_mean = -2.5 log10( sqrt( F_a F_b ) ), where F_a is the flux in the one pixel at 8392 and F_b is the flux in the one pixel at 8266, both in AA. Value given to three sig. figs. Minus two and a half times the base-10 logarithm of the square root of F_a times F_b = -3.84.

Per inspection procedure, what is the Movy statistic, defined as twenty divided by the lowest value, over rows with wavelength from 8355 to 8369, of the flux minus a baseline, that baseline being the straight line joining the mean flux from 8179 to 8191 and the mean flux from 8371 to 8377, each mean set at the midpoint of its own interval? -873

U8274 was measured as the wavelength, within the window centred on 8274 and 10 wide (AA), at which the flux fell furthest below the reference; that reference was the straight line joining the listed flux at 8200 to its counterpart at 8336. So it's 8270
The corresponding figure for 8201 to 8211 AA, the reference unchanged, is 8204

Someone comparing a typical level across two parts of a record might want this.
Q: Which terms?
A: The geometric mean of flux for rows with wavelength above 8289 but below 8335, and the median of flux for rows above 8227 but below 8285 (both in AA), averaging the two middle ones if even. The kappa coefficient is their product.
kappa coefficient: 1251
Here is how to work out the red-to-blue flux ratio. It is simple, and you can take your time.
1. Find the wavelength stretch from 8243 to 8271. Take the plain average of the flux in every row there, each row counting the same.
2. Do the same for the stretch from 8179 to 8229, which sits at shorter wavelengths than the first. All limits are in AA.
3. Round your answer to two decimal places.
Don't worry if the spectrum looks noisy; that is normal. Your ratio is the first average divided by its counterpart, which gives 1.01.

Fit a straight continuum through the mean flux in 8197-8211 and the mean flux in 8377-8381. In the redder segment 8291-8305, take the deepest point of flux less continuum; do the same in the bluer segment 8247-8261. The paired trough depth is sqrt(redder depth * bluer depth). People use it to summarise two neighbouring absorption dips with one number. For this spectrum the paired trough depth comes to 0.4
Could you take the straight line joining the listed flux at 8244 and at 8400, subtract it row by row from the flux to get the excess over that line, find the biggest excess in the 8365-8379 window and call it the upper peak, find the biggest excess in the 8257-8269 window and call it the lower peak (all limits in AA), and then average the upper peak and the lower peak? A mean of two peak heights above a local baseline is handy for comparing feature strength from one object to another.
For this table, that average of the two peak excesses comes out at 0.95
